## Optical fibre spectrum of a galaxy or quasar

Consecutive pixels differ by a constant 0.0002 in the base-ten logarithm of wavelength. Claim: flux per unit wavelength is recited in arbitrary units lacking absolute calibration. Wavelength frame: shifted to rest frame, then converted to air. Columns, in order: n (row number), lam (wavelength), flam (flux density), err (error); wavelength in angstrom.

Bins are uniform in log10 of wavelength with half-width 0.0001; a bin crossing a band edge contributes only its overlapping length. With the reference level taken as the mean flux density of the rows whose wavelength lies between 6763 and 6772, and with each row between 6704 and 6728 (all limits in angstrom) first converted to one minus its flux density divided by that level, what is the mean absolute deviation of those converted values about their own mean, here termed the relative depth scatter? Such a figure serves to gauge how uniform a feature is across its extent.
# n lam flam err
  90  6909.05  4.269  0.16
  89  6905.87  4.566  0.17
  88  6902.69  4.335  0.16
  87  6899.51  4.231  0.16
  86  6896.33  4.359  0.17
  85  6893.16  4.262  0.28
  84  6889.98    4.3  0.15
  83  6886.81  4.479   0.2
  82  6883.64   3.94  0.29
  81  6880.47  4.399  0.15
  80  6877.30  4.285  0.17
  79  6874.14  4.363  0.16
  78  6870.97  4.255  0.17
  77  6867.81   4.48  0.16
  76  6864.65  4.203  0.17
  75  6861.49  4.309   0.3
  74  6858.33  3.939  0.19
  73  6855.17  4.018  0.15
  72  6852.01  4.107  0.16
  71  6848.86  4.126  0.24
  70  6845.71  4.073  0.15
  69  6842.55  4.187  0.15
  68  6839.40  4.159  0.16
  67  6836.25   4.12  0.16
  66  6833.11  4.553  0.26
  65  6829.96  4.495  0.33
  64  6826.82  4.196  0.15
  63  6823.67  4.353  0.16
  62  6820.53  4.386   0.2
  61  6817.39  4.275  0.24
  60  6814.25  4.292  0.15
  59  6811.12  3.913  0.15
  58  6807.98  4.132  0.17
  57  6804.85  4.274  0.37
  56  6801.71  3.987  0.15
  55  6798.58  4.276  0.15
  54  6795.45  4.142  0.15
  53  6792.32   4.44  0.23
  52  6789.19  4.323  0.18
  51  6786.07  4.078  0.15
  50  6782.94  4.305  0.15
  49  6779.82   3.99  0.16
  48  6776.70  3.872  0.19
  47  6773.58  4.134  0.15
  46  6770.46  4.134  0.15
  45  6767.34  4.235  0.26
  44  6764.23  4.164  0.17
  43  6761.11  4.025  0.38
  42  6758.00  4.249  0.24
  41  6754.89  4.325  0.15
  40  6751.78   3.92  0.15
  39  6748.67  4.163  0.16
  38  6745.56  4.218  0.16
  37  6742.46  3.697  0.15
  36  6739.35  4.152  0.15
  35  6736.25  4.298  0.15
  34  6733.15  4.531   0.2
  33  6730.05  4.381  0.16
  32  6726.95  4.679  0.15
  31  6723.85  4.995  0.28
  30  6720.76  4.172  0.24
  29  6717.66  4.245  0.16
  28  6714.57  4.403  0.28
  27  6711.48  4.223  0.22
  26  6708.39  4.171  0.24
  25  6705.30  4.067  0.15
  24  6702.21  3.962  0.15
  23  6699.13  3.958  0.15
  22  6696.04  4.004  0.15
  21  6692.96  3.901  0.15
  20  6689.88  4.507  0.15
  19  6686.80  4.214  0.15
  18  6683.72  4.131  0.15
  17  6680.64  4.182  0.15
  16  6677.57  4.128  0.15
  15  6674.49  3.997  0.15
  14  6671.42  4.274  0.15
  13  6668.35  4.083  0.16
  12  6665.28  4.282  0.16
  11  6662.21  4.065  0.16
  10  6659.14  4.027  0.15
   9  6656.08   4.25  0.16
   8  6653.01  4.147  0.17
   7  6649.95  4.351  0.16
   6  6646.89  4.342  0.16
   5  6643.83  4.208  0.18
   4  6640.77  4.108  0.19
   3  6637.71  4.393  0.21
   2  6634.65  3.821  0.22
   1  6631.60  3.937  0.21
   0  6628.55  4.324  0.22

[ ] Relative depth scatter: 0.058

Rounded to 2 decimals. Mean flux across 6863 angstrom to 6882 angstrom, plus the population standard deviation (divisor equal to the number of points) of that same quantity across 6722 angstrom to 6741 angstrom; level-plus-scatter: 4.61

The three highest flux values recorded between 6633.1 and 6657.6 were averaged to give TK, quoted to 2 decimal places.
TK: 4.36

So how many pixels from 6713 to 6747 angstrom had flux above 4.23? 7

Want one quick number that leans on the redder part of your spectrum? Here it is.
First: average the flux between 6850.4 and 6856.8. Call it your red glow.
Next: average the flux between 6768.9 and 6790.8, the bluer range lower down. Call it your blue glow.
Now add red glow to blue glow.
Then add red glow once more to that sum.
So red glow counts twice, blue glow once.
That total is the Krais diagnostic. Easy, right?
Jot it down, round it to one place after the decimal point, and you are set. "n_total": 12.2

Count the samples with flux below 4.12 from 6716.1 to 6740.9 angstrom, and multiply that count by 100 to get 0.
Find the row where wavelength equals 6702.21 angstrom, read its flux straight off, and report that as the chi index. 3.962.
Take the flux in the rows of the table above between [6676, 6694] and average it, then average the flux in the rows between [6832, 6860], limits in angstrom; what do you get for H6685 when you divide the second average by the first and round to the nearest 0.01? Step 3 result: 0.99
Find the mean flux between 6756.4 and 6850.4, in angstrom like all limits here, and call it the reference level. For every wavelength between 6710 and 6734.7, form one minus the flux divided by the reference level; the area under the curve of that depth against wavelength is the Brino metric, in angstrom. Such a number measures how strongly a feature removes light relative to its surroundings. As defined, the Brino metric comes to -1.5 angstrom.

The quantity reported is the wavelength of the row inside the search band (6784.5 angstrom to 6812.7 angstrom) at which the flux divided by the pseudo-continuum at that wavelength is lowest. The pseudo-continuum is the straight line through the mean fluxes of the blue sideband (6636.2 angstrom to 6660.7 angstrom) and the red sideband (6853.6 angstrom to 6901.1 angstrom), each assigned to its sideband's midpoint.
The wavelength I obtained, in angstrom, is 6811.12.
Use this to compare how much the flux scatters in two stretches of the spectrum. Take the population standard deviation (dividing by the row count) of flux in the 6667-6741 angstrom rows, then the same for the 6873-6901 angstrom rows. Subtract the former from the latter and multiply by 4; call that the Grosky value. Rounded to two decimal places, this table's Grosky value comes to -0.41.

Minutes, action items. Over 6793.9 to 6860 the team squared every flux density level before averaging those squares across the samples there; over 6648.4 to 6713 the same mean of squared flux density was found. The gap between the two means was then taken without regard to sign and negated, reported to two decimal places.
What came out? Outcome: -0.43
